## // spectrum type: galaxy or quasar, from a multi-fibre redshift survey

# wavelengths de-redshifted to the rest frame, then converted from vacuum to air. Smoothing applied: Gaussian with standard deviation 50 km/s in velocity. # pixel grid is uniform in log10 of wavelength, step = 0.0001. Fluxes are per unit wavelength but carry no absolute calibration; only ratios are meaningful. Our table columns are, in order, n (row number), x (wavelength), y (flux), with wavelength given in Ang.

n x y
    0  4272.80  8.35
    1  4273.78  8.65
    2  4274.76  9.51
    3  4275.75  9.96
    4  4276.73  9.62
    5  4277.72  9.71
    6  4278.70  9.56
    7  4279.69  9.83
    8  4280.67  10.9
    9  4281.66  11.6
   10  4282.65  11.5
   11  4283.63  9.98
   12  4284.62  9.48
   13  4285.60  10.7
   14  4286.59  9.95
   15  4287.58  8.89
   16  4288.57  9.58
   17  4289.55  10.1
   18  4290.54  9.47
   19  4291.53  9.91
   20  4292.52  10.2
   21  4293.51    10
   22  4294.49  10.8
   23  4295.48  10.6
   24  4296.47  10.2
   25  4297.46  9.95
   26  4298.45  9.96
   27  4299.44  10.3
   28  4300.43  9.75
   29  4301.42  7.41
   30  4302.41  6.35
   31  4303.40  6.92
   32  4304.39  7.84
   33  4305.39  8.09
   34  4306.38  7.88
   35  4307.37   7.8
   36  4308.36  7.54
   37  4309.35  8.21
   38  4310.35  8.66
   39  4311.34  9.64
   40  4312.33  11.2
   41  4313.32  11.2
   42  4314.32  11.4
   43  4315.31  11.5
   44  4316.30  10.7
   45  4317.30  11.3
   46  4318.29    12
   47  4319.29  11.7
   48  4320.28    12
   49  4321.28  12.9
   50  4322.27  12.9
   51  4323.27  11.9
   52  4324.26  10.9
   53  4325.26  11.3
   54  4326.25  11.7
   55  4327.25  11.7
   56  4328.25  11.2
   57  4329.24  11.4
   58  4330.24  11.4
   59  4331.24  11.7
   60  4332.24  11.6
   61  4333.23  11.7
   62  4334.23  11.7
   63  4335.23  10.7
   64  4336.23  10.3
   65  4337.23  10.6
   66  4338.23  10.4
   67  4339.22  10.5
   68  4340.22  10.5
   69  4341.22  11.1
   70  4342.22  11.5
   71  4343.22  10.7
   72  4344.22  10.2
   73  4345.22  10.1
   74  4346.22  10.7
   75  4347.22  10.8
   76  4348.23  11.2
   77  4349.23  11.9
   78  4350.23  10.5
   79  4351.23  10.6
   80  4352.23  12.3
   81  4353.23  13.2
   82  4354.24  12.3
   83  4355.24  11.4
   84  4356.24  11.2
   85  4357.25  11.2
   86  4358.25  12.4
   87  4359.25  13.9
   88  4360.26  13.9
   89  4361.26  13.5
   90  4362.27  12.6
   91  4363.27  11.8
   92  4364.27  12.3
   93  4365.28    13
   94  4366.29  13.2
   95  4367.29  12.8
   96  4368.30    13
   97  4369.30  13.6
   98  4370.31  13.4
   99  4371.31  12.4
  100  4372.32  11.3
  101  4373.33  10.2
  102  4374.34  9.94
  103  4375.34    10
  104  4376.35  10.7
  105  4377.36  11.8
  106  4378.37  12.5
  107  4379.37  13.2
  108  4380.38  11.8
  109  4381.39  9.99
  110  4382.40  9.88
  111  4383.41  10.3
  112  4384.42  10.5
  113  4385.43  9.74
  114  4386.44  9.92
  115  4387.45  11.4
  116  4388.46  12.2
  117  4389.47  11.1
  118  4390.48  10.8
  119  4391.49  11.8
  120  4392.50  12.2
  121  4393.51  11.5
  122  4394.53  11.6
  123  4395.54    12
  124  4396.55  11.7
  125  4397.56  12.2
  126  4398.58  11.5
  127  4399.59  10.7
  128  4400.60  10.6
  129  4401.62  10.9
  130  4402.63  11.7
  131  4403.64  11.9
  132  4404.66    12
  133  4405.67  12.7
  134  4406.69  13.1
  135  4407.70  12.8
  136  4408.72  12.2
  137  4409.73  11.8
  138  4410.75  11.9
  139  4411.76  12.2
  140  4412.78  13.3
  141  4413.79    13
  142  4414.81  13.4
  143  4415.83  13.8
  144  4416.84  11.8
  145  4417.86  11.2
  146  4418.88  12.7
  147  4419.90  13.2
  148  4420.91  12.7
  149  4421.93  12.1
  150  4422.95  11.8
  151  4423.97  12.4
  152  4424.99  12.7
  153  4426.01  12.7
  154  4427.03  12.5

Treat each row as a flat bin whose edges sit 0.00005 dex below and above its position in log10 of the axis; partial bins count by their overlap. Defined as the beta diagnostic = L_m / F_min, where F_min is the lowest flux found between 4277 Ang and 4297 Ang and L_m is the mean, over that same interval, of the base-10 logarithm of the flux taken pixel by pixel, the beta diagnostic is 0.113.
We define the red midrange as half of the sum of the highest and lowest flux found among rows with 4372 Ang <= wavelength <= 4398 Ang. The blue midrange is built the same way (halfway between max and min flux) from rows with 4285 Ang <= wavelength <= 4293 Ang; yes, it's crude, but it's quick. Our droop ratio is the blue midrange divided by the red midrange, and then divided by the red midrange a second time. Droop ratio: 0.0745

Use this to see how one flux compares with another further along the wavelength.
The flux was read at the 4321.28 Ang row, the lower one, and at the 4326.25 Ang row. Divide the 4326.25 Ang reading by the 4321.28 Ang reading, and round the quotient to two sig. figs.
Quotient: 0.91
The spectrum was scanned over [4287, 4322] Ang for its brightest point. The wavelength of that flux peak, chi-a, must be 4321.28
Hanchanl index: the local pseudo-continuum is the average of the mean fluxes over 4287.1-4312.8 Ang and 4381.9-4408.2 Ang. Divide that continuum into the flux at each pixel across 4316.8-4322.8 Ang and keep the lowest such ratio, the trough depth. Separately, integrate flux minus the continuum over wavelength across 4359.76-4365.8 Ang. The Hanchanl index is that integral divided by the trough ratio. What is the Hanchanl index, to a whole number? 14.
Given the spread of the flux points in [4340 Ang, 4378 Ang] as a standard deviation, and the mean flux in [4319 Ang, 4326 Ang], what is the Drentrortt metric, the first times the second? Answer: 14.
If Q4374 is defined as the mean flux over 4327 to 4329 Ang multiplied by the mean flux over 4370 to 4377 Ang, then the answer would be 127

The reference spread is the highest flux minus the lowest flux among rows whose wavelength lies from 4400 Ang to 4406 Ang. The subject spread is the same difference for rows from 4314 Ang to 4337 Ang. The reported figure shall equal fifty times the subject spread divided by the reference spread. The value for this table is 62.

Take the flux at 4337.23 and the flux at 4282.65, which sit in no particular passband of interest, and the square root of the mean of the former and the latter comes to 3.32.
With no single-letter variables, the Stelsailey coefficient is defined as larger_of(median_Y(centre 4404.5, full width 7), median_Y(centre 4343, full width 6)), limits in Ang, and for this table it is 12.0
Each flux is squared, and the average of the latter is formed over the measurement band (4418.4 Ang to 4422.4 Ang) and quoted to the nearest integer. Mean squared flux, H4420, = 161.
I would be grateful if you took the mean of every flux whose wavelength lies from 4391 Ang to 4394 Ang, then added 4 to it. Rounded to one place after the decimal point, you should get 15.8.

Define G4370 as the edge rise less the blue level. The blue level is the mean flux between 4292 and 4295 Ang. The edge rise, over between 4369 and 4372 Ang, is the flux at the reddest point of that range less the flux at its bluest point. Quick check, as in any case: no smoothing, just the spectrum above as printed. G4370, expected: -11.5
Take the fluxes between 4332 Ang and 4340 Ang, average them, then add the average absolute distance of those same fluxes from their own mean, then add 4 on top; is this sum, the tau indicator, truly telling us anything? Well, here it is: 15.5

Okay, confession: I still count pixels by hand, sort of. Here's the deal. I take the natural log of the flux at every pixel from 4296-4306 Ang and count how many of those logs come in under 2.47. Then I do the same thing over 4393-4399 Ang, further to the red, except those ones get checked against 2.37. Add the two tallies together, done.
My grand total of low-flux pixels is 10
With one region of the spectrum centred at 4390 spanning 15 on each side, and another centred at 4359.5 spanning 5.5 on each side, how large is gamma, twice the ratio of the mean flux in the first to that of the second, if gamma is 1.8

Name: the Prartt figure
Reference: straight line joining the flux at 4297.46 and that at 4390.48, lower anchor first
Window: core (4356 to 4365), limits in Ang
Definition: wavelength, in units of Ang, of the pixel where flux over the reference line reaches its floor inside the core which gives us 4357.25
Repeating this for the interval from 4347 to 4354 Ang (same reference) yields 4350.23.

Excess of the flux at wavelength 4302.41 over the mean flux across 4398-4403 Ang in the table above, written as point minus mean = -5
